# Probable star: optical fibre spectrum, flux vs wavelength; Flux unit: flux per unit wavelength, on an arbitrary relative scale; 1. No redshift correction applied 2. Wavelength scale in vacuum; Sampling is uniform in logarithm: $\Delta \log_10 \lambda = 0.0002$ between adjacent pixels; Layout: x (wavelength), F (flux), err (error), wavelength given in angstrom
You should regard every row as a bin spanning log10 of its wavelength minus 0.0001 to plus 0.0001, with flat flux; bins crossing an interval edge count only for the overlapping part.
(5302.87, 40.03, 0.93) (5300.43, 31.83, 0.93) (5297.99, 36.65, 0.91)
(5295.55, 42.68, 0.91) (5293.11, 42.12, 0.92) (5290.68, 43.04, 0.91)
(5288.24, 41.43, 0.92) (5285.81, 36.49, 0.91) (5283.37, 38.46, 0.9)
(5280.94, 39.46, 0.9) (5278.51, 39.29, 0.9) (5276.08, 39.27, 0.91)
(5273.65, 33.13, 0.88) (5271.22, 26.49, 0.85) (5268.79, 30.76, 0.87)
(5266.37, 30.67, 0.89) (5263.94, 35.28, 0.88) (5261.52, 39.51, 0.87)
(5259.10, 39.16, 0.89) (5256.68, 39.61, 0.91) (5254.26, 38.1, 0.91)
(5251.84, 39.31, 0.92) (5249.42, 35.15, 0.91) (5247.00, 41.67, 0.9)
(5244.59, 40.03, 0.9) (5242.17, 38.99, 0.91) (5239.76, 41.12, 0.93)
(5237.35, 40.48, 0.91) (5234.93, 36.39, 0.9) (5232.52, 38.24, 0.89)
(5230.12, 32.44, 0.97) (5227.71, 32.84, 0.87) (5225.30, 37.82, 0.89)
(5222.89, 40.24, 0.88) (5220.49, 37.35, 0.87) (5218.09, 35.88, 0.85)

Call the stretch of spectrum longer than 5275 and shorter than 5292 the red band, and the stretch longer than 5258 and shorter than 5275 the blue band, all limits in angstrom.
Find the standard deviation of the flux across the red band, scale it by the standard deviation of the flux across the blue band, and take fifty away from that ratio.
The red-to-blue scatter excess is -49.6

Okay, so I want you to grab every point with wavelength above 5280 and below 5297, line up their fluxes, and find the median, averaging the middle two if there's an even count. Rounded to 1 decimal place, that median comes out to 41.4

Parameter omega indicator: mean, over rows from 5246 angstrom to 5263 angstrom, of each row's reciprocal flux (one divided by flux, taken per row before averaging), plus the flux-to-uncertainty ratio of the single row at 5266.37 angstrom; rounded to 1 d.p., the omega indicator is 34.5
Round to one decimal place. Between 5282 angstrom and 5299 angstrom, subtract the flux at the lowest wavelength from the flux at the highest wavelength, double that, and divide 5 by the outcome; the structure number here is -1.4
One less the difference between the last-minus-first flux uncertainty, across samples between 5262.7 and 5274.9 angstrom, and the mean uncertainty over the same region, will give 1.87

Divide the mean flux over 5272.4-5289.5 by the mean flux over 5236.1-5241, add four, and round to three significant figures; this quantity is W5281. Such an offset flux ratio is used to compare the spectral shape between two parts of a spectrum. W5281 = 4.94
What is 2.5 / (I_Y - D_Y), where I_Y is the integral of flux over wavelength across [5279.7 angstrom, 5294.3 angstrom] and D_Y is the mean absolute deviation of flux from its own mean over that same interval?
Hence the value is 0.0043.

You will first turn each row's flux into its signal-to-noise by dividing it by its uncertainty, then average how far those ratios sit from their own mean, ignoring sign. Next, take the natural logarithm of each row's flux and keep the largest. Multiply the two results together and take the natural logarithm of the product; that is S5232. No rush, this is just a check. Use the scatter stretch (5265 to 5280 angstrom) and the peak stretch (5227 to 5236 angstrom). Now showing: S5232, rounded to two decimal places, 2.66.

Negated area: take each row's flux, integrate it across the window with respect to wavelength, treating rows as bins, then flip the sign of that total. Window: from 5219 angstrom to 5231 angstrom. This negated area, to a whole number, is -435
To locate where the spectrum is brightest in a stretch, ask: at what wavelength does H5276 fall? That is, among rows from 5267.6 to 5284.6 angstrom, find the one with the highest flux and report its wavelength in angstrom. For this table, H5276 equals 5280.94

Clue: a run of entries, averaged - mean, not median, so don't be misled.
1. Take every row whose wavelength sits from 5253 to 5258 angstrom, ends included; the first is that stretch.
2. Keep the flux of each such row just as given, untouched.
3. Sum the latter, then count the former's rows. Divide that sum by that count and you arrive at 38.9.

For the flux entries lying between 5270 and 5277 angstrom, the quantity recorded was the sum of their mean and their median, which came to 66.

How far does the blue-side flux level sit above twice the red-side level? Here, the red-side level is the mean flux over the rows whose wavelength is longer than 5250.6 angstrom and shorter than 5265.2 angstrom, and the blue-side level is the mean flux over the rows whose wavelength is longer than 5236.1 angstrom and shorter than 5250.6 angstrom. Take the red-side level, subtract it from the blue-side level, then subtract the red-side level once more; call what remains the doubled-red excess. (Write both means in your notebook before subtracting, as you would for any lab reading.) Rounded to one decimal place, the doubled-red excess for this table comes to -37.4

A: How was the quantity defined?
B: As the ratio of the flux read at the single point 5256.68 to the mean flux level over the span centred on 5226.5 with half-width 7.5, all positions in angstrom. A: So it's 1.09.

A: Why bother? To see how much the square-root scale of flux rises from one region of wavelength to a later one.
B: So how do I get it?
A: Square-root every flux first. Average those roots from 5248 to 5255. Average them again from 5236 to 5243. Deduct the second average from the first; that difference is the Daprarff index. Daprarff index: -0.2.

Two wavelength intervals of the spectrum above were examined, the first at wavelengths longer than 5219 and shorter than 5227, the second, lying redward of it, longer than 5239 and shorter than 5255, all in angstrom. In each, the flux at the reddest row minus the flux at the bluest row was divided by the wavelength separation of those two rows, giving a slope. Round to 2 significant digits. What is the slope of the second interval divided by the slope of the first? -2.1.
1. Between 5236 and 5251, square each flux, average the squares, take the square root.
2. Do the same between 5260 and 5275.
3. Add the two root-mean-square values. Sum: 73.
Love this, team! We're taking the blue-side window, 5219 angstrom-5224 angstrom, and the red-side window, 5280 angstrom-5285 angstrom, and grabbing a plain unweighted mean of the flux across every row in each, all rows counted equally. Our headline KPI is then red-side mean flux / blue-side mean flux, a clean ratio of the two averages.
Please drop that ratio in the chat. 1.00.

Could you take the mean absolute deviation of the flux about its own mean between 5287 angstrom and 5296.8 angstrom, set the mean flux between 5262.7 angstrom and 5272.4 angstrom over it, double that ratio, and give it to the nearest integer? 114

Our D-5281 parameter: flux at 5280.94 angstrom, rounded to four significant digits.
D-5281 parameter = 39.46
